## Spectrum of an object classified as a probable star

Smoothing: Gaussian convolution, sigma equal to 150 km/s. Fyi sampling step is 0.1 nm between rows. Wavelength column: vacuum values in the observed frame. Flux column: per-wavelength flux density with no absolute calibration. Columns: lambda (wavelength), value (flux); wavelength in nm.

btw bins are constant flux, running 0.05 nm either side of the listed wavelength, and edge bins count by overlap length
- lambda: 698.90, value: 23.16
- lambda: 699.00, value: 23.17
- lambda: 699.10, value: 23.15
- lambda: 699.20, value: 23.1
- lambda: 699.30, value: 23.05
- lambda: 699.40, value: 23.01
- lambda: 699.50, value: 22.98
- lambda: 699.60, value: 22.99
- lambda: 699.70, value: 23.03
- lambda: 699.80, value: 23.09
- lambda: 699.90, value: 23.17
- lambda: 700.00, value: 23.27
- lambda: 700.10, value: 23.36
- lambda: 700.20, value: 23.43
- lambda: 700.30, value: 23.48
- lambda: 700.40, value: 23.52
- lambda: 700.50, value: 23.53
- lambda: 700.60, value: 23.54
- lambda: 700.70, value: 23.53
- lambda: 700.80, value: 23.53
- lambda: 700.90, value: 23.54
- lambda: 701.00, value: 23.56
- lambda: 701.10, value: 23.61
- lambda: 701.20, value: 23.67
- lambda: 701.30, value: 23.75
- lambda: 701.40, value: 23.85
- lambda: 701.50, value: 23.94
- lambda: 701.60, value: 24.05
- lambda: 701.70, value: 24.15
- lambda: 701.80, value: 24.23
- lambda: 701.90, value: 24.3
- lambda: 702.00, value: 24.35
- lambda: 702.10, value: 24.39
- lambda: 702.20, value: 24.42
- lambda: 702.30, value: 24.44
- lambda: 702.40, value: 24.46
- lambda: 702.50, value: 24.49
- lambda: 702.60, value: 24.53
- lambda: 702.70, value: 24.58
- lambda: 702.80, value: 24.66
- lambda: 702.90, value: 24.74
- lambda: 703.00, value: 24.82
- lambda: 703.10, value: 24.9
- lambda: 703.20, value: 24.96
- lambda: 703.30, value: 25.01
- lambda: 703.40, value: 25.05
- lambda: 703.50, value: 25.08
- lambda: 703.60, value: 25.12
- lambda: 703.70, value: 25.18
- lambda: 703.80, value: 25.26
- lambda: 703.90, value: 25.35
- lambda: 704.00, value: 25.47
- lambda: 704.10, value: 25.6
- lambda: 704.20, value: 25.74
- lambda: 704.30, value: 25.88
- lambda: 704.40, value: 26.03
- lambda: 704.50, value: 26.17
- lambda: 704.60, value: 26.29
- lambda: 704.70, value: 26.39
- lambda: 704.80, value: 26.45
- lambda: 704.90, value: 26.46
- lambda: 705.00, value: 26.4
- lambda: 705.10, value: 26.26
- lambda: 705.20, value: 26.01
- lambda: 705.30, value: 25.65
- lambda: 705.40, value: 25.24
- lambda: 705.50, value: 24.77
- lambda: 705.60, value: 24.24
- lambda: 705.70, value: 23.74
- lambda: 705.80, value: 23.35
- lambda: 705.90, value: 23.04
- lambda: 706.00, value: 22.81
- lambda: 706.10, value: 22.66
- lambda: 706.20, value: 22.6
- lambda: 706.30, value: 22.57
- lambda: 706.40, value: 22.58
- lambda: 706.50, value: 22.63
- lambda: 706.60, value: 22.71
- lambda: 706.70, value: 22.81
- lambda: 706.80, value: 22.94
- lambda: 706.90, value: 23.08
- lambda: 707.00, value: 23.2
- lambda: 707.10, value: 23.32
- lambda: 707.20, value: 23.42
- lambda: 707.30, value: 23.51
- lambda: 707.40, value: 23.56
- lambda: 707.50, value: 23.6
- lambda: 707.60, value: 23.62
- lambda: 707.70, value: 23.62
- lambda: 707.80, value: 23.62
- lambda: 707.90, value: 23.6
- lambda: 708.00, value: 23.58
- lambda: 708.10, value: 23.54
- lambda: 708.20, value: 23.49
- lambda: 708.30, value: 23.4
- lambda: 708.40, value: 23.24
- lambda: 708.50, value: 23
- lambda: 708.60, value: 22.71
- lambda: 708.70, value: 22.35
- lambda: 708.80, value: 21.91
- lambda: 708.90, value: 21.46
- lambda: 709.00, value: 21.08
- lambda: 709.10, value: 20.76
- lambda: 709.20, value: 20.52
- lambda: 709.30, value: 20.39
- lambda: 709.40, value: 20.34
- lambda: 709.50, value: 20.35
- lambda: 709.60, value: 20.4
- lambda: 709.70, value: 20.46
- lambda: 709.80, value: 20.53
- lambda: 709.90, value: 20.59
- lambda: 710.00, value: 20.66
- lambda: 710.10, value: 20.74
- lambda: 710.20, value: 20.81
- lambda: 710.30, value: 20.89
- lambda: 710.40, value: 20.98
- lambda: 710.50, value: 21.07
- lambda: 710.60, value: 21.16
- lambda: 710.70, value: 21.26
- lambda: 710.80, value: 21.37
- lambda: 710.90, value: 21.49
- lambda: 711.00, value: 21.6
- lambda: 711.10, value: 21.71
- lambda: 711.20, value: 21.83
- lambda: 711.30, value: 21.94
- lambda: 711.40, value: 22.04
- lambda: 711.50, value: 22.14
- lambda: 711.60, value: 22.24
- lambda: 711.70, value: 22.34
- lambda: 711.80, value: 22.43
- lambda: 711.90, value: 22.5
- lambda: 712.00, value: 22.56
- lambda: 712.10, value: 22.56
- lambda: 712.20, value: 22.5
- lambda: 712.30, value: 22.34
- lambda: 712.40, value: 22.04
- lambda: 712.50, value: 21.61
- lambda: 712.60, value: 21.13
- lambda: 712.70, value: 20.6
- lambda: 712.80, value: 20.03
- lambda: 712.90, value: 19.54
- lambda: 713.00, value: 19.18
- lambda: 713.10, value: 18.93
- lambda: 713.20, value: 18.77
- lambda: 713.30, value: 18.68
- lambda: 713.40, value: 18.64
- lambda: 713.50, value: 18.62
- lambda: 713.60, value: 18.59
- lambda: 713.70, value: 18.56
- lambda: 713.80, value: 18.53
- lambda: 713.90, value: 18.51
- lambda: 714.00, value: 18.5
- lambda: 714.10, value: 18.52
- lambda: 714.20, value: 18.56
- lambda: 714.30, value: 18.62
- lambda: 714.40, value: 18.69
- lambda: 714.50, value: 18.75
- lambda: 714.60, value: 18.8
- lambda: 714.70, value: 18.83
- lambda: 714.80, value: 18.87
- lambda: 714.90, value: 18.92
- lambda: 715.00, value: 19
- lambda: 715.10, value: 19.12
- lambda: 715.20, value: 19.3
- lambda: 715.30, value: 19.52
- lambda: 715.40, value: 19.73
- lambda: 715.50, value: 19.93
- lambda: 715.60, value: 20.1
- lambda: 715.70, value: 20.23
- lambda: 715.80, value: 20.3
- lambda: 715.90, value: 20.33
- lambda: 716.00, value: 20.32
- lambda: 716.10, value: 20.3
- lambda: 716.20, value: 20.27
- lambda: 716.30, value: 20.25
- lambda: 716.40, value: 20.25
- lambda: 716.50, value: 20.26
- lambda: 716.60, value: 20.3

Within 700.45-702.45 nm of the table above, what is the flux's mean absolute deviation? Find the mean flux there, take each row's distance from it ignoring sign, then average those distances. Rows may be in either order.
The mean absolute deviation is 0.3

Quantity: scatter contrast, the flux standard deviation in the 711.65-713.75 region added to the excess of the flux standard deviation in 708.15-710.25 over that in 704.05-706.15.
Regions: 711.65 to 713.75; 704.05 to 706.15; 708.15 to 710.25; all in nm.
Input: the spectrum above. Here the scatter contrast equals 1.5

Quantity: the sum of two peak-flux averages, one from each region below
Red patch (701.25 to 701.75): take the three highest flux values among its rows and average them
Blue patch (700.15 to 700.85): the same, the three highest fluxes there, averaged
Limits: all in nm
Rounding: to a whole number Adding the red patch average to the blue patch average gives 48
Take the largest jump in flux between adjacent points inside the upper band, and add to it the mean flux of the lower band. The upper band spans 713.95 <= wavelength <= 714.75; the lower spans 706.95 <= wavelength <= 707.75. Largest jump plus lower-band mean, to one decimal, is 23.6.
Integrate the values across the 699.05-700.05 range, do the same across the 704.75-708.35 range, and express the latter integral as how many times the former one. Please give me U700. 3.7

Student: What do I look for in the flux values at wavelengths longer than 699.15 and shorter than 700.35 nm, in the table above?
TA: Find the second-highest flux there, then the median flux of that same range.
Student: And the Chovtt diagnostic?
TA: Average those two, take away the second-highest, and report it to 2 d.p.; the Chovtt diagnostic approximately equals -0.17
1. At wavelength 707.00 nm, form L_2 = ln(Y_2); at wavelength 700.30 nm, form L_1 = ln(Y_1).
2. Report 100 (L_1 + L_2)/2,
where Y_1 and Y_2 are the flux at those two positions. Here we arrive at 315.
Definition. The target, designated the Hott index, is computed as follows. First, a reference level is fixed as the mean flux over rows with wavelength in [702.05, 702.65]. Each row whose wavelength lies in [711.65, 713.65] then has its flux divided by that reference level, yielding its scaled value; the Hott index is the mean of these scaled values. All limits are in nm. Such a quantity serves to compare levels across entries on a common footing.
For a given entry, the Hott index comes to 0.85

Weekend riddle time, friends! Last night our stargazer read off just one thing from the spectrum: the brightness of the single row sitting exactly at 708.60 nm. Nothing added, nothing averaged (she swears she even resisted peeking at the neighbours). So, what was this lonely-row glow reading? 22.71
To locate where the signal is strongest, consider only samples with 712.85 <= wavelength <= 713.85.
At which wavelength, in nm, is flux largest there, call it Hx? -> 712.90 nm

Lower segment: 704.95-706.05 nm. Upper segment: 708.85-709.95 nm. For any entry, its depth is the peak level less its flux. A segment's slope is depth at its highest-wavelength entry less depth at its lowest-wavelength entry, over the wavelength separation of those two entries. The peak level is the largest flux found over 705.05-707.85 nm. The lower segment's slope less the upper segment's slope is 2.7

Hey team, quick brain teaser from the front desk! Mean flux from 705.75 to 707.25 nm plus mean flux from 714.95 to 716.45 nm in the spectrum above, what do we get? 42.8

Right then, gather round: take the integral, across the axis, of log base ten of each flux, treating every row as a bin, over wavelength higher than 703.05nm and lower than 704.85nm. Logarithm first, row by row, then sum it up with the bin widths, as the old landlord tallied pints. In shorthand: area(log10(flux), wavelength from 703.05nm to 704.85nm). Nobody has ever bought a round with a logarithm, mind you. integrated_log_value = 2.53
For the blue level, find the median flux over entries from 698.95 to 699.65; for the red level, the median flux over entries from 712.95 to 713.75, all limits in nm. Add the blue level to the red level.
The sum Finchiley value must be 42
